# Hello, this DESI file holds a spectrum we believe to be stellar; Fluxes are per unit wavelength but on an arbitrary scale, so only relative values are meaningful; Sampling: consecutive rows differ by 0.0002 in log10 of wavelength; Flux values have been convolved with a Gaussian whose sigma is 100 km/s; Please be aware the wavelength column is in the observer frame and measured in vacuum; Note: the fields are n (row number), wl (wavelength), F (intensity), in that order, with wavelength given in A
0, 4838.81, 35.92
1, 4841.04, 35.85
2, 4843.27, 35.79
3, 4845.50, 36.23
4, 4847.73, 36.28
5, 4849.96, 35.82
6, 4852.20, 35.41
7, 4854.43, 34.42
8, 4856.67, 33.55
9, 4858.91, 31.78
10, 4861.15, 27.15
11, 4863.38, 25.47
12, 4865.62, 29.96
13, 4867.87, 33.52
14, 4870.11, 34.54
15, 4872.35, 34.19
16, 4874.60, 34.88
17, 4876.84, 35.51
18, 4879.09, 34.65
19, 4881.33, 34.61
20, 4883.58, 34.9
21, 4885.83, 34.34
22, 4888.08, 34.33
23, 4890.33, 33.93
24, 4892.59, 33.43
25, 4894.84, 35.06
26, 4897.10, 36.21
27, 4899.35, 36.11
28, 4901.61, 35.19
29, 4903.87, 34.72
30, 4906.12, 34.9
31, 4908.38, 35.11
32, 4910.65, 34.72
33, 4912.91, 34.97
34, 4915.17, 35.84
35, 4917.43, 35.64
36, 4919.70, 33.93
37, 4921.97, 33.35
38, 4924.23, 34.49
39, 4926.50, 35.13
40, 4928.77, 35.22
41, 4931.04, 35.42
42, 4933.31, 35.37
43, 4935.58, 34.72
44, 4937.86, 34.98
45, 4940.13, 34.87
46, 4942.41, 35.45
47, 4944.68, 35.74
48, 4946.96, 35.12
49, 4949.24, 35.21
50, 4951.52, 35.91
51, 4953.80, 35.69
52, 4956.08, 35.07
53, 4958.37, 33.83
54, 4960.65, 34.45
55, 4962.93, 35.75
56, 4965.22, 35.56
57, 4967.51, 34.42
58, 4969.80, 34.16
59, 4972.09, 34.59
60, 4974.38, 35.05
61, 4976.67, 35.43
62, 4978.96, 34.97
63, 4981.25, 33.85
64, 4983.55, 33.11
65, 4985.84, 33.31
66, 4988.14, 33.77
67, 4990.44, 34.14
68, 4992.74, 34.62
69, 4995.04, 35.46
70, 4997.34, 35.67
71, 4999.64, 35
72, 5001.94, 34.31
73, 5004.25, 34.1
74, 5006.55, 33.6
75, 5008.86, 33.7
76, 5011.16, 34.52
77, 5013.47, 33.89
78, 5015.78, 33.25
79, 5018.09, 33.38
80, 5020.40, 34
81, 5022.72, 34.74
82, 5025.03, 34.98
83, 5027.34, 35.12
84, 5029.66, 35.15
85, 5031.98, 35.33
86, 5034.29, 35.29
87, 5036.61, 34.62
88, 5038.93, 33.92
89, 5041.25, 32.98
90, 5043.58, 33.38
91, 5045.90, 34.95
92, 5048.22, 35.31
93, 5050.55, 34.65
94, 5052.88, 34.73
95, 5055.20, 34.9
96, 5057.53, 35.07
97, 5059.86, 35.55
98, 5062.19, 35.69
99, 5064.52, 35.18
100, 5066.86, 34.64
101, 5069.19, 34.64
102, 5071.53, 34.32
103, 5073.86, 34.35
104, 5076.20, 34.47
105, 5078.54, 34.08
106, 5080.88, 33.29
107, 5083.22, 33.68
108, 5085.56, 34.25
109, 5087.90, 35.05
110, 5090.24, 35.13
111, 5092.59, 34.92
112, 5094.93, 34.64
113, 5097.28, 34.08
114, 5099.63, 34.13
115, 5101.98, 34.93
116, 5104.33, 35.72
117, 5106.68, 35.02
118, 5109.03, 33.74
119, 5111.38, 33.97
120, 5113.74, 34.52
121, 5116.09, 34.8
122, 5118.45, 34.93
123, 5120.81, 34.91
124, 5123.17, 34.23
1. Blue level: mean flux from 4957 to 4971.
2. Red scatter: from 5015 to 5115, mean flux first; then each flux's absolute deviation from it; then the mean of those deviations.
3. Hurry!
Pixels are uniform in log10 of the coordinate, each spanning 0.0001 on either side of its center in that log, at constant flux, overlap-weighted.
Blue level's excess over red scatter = 34.1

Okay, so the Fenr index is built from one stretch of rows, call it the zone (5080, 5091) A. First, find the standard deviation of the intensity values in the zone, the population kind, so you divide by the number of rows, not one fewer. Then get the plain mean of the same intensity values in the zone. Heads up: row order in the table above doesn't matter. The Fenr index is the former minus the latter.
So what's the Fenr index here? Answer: -33.6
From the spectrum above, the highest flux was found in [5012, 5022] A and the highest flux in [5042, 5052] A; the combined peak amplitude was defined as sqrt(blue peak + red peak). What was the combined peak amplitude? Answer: 8.33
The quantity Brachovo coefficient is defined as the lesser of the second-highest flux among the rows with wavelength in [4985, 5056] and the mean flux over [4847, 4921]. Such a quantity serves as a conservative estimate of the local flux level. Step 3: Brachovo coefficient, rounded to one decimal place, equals 34.1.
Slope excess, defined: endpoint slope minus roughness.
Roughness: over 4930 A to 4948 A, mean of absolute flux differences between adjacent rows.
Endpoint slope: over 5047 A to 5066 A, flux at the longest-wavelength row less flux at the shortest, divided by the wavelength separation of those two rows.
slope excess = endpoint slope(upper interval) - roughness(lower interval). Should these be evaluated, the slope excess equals -0.37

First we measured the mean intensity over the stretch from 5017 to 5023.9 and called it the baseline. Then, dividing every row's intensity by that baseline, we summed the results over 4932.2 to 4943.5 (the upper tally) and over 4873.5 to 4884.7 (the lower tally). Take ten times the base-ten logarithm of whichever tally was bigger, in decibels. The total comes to 7.120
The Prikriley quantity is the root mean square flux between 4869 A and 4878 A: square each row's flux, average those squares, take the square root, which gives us 34.8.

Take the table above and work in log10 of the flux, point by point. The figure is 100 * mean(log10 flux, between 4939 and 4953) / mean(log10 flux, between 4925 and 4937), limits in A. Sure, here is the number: 100.2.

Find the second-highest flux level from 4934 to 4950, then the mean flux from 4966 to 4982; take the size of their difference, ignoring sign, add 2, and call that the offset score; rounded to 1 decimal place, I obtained 2.8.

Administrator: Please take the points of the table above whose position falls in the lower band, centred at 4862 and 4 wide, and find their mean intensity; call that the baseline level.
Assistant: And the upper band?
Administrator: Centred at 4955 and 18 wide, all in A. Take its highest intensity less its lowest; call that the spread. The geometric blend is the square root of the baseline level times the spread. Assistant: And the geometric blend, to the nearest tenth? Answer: 7.4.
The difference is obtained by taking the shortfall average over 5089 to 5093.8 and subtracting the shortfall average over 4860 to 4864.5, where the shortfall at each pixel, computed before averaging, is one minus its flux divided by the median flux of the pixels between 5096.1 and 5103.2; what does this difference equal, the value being -0.255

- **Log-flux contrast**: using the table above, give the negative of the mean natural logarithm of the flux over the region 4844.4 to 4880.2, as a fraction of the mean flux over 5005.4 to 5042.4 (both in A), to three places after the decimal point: -0.102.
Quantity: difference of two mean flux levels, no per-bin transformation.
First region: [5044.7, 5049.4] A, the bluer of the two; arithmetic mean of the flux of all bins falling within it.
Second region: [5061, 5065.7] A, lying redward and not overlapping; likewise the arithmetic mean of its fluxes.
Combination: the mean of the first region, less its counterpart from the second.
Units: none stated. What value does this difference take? -0.3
